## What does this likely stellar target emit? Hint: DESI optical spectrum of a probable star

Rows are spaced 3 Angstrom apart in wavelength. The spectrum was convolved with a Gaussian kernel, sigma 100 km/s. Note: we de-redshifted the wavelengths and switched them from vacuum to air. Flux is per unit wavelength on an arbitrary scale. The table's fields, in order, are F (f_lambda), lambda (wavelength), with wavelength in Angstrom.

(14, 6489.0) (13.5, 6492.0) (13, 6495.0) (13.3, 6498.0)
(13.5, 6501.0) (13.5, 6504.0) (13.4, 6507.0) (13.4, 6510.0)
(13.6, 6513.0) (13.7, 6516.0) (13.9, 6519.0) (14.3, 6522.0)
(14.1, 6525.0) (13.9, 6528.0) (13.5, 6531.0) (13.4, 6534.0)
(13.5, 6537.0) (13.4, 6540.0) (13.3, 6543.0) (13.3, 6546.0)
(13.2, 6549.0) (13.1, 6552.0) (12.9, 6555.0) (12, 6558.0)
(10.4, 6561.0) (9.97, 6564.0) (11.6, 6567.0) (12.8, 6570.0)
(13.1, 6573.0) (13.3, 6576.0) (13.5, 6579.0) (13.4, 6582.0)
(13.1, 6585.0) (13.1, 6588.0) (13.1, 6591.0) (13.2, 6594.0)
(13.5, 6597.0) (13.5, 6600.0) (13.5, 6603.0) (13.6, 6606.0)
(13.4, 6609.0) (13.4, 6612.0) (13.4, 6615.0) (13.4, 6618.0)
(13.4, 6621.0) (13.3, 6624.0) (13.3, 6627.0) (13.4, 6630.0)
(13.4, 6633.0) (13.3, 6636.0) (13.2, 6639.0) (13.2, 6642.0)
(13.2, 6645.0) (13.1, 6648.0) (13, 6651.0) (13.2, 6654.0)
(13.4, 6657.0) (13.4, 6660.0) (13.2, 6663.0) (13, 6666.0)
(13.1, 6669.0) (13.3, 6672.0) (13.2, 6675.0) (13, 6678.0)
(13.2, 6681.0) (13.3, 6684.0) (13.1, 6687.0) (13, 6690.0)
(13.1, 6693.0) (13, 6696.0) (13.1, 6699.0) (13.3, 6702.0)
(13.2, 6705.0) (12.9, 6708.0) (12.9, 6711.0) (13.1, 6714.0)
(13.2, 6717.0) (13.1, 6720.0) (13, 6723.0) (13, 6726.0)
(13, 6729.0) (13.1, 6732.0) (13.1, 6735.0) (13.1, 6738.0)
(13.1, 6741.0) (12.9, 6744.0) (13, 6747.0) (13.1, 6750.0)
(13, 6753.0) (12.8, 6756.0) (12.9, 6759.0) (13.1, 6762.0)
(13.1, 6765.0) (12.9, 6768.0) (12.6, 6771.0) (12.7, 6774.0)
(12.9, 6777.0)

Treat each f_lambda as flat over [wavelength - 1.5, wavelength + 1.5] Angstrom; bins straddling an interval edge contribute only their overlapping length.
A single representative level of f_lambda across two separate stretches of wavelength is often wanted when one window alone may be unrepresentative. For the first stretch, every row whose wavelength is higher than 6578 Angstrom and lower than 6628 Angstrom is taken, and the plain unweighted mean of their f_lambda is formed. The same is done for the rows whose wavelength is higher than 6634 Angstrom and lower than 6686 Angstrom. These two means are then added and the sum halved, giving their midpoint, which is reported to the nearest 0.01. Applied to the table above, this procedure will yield 13.28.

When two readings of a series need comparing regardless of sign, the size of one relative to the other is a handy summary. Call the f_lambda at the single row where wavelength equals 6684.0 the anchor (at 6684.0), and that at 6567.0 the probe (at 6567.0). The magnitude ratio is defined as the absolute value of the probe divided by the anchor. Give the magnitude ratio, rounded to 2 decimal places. 0.87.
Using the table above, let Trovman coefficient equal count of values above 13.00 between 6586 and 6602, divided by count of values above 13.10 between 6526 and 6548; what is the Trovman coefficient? 0.71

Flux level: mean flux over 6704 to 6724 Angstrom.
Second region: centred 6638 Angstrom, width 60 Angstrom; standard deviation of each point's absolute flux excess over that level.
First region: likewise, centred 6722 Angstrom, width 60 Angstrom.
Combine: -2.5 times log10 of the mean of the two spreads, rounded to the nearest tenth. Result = 2.7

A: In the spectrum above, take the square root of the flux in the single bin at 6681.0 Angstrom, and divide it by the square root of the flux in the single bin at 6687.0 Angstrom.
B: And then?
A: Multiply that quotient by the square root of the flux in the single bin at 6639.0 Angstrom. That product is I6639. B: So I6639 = 3.65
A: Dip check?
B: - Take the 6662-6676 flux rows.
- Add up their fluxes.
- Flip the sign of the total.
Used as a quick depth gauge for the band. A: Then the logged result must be -66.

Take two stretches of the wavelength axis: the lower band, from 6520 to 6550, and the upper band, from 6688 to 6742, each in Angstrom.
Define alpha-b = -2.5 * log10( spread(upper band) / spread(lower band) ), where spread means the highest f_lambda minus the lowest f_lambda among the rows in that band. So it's 1.1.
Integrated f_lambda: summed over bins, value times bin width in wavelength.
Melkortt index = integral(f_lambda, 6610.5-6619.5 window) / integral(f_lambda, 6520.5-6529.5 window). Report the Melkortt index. 0.950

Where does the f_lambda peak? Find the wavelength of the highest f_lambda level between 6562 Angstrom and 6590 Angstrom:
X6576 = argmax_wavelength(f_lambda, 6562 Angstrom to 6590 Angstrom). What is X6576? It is 6579.0 Angstrom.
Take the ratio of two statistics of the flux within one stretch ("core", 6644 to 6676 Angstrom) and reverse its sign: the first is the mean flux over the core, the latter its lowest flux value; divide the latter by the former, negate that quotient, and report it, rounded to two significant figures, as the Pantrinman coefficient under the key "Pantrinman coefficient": -0.99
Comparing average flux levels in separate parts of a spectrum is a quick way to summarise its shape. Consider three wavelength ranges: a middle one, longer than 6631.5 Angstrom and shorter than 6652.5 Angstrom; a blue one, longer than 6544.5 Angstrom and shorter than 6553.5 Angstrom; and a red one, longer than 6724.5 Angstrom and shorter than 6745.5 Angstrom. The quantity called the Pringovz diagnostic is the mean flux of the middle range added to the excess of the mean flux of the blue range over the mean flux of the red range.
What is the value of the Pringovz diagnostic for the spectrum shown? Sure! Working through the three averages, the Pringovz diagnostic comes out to 13.4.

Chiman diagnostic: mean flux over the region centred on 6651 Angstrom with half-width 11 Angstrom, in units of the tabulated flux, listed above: 13.2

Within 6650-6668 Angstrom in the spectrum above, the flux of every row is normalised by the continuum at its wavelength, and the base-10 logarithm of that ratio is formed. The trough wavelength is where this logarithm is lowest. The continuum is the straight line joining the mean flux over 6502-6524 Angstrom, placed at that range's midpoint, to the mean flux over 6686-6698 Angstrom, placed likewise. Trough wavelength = 6651.0 Angstrom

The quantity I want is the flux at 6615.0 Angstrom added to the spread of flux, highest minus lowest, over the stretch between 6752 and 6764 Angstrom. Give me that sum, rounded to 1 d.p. 13.7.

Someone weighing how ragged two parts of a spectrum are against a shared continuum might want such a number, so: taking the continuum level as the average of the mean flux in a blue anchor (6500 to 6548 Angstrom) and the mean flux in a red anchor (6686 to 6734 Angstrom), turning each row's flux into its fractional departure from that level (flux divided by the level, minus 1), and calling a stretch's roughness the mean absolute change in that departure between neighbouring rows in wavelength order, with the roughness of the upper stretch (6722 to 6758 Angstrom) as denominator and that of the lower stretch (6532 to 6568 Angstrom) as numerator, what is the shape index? 6.6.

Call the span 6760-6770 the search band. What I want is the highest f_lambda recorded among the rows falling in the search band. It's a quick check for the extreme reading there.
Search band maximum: 13.1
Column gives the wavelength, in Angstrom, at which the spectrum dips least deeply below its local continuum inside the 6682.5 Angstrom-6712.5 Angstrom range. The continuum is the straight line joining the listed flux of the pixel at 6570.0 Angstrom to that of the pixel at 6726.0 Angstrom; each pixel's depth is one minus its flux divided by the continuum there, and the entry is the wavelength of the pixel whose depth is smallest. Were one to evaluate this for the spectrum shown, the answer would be 6684.0 Angstrom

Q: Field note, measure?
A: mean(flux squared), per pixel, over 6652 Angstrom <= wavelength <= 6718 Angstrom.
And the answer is 173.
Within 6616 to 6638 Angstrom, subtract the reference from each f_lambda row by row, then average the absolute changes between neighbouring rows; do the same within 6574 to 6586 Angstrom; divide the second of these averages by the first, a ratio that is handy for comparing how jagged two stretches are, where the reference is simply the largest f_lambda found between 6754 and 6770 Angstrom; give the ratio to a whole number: 4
